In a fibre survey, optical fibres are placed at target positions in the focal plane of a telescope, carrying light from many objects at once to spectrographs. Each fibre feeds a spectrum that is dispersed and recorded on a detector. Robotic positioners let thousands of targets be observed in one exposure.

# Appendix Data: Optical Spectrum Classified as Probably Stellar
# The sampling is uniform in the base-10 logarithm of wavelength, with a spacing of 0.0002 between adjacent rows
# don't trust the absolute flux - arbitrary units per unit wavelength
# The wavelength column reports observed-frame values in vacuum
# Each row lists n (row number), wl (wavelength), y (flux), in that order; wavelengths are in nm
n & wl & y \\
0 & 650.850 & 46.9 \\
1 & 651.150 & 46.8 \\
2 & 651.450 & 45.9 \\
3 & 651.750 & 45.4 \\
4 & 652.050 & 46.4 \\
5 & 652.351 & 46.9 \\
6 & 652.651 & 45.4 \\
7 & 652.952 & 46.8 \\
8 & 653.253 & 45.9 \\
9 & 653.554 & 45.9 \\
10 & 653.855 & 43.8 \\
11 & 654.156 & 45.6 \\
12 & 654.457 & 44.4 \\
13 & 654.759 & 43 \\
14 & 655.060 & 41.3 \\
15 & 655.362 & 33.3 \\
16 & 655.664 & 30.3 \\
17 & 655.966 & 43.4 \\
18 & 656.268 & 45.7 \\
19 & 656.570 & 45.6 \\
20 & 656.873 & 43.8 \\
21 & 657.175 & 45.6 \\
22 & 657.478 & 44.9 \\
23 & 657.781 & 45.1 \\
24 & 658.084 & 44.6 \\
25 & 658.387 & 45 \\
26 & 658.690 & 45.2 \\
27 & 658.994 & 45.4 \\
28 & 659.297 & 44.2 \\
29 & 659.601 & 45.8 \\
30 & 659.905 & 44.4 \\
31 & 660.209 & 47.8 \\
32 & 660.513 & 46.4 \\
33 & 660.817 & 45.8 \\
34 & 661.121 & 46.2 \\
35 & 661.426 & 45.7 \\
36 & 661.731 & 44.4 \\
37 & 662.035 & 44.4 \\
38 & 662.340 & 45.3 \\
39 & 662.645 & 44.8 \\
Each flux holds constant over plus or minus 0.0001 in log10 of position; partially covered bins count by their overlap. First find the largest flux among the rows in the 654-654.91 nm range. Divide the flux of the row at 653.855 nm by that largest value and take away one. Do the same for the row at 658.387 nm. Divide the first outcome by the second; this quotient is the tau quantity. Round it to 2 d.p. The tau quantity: 3.00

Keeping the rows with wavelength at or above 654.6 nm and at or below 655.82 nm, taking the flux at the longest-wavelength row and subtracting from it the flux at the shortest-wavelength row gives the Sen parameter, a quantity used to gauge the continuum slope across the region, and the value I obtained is -13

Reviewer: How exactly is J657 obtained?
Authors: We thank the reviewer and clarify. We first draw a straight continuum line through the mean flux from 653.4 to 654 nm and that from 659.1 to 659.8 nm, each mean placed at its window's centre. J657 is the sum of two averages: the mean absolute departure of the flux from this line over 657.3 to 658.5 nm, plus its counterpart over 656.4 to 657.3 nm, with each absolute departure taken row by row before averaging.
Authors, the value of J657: 1.0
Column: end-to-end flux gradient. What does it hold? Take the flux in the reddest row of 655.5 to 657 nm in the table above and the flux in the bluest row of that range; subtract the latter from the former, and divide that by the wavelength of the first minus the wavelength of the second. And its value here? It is 11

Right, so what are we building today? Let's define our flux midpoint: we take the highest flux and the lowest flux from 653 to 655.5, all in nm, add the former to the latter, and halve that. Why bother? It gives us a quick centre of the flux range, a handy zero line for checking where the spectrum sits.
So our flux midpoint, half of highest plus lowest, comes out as 39.6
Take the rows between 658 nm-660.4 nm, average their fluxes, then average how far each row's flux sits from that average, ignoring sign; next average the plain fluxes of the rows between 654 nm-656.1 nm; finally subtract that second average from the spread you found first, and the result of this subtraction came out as -39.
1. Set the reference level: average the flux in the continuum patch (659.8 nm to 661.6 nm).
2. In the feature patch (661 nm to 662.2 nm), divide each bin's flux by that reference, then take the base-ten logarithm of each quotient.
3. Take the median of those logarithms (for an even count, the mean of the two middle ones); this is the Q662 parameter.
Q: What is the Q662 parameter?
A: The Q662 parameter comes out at -0.010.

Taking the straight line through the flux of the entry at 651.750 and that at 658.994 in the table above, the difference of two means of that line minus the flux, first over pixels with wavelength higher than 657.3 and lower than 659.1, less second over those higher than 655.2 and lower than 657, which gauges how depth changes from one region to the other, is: -4.7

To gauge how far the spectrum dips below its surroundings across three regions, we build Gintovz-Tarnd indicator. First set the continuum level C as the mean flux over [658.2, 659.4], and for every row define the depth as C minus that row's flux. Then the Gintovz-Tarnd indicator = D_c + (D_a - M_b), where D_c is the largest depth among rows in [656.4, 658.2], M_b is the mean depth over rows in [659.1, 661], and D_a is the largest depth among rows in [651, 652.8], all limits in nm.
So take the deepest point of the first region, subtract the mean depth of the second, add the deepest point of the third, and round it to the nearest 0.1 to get 1.5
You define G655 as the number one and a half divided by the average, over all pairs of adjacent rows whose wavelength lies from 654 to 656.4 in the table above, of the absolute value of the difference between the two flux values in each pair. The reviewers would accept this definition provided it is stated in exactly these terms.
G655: 0.3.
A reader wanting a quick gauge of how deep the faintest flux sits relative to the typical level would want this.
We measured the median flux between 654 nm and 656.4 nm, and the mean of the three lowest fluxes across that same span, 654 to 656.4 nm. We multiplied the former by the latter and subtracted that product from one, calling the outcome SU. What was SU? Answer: -1510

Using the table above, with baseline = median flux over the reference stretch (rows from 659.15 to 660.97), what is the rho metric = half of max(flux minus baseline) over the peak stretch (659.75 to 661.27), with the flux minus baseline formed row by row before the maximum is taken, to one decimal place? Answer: 1.0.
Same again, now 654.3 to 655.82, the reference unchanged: -0.7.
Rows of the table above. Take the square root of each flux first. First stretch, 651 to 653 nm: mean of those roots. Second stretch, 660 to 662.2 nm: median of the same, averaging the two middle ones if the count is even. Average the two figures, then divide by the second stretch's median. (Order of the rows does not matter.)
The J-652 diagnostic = 1.00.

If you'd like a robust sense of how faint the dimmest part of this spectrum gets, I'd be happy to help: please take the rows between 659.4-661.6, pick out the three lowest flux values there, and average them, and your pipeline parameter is 45.3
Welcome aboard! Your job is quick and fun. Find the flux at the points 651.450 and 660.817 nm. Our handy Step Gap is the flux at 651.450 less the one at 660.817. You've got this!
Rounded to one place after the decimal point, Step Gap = 0.1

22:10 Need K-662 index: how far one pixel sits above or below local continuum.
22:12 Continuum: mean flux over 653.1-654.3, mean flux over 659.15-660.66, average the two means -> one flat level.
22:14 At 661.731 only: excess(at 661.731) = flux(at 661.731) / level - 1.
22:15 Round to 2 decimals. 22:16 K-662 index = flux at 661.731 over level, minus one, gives -0.02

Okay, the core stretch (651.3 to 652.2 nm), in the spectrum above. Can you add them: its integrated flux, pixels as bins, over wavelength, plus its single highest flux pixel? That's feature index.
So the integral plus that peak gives 88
